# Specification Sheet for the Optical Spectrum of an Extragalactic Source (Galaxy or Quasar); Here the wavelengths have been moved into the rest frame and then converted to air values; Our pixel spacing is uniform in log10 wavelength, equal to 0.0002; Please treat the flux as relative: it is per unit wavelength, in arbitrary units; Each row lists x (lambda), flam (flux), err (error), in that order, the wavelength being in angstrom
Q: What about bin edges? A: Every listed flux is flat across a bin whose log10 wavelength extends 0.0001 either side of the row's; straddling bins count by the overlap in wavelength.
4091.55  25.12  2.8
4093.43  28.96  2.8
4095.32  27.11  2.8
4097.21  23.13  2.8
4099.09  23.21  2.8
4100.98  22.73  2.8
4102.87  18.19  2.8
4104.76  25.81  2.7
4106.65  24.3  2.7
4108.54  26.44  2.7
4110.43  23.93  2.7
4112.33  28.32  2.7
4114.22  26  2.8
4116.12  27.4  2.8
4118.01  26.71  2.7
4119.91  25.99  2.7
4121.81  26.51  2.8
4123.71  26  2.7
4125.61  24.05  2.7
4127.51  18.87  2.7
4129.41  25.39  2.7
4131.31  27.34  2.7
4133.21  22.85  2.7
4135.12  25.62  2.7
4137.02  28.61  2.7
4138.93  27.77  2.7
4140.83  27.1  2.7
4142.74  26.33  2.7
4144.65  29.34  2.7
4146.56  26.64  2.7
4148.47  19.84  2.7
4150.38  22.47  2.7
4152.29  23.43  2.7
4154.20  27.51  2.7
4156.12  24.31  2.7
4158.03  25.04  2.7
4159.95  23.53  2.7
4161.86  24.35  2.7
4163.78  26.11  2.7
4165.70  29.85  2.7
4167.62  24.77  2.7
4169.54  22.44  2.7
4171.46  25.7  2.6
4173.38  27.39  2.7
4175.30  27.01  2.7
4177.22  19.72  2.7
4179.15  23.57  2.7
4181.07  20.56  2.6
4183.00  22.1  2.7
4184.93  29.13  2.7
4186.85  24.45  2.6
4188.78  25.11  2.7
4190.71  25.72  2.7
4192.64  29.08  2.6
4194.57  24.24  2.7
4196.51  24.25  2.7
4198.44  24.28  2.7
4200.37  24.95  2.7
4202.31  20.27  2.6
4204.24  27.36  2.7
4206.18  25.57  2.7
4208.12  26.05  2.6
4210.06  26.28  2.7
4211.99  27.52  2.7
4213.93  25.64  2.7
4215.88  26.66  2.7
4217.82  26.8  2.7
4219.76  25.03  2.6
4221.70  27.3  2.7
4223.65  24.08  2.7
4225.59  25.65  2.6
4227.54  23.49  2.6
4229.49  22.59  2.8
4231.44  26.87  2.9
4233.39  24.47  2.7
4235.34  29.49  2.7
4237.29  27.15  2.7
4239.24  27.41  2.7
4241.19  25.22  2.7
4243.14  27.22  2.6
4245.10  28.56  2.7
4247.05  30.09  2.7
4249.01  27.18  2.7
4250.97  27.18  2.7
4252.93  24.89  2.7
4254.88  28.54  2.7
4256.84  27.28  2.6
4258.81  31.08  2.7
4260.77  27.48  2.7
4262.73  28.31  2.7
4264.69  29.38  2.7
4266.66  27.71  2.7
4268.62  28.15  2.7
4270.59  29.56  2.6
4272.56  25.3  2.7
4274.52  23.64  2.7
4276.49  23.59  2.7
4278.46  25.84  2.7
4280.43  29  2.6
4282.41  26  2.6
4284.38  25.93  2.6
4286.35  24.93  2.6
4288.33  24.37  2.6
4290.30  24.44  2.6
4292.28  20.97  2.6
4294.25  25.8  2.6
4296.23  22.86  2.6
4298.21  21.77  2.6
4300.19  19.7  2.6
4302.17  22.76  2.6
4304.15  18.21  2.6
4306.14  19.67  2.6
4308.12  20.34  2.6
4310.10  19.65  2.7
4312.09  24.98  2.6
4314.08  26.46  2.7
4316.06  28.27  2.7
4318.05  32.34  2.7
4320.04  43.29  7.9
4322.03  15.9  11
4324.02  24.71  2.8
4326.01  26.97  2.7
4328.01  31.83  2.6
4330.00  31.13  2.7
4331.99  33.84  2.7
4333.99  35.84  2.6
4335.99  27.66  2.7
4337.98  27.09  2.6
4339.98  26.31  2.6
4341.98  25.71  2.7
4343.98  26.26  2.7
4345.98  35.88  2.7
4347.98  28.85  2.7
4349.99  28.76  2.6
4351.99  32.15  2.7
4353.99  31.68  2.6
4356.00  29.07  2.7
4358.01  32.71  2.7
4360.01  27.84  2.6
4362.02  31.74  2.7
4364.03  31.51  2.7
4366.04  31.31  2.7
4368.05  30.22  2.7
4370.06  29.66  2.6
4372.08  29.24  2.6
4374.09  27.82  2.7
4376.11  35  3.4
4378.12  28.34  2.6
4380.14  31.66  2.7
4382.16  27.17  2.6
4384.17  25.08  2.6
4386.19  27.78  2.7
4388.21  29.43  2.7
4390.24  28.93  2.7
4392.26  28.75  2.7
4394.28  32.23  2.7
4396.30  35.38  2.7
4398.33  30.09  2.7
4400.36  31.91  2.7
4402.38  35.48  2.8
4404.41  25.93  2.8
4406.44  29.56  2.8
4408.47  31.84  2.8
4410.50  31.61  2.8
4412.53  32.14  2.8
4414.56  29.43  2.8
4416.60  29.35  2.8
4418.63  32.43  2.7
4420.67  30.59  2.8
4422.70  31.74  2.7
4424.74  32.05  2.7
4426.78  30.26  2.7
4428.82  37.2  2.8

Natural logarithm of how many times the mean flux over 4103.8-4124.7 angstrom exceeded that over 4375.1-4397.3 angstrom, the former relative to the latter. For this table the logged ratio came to -0.14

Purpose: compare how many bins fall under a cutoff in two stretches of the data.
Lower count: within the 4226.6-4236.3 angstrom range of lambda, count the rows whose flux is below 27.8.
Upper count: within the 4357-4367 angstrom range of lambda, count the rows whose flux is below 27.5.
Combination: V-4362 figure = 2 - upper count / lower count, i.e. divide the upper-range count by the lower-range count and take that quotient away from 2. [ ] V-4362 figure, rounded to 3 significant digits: 2.00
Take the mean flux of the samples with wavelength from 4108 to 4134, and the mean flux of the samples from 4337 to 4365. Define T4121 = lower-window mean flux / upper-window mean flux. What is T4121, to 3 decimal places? 0.856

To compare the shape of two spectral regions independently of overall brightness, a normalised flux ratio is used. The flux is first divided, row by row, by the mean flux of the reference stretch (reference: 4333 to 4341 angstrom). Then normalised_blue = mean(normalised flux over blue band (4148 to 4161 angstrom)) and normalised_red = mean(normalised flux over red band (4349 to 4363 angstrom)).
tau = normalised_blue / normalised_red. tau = 0.78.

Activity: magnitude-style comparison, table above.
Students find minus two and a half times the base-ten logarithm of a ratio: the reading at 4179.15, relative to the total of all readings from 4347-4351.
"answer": 0.97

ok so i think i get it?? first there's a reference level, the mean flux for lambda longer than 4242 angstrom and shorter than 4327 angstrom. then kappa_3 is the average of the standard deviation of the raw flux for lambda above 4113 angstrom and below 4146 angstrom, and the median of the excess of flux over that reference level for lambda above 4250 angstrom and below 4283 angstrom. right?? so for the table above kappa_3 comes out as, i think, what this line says 2.0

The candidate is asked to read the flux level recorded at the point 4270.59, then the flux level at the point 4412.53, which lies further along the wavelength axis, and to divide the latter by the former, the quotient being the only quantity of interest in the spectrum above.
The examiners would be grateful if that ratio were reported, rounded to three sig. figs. 1.09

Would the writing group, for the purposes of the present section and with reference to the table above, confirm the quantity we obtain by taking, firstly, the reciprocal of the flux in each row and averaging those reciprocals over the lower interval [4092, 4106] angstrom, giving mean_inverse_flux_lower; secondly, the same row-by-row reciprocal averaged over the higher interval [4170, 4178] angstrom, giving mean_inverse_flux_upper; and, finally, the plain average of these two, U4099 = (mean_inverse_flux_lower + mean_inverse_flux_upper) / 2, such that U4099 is 0.0415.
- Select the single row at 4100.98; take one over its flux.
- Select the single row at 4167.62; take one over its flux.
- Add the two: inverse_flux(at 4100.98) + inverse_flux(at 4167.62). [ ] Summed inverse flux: 0.0844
